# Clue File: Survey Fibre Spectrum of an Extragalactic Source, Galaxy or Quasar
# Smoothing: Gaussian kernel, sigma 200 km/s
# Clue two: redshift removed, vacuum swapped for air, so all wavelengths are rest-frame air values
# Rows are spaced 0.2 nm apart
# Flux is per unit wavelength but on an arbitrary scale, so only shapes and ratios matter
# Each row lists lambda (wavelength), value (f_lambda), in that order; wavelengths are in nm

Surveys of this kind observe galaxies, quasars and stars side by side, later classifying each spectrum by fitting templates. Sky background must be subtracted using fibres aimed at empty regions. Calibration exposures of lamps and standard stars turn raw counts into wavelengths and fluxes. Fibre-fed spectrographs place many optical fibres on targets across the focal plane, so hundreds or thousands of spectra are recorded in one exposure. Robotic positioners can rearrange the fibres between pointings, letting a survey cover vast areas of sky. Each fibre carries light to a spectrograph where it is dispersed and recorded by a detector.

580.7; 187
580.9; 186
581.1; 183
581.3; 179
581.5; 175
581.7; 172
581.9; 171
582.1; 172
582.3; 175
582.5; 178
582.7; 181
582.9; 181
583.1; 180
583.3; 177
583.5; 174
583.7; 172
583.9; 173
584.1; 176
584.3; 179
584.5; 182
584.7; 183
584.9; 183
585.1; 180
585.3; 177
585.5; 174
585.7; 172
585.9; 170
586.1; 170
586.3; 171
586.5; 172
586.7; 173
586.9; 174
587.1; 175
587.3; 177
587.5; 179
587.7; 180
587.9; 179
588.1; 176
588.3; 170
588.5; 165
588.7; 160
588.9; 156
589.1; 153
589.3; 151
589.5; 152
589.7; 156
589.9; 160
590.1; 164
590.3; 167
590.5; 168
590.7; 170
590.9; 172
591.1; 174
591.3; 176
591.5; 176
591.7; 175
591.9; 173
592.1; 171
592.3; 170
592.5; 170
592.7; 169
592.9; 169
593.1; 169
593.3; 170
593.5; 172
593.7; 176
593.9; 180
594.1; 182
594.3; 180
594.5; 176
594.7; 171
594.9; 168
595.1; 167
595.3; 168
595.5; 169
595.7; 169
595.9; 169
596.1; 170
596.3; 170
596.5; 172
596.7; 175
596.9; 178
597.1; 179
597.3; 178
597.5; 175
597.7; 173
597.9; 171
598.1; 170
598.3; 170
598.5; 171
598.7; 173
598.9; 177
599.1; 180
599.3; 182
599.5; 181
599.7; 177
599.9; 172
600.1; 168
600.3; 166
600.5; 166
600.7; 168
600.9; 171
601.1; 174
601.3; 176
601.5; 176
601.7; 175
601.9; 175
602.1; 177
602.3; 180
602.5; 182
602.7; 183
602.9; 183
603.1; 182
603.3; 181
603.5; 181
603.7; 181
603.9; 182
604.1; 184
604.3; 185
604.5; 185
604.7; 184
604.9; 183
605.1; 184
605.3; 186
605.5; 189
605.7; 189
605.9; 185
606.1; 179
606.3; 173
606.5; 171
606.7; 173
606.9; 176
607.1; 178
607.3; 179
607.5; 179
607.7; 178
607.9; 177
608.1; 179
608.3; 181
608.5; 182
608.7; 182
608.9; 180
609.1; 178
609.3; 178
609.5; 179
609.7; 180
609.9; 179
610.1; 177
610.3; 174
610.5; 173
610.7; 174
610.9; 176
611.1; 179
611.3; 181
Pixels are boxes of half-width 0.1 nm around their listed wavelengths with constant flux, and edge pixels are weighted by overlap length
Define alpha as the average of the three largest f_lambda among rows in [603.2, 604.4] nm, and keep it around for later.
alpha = 184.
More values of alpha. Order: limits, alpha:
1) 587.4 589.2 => 179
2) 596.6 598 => 178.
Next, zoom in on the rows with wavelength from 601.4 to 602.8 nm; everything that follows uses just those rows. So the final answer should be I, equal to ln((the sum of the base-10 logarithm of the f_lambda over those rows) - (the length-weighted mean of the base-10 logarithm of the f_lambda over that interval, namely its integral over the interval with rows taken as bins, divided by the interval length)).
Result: 2.6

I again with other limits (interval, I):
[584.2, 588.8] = 3.9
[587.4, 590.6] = 3.5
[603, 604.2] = 2.4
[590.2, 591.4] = 2.4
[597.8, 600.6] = 3.4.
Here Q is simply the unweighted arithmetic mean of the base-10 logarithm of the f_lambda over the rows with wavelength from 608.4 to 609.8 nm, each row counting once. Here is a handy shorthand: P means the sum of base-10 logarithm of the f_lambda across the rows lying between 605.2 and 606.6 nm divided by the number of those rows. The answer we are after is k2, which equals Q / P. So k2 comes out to 1.00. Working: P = 2.26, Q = 2.25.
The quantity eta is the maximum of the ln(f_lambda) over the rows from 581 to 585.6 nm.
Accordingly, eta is 5.21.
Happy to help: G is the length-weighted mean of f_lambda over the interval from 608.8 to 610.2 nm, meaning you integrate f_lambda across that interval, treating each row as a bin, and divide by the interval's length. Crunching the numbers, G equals 179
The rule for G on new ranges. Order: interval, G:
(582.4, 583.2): 180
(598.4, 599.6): 177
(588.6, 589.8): 155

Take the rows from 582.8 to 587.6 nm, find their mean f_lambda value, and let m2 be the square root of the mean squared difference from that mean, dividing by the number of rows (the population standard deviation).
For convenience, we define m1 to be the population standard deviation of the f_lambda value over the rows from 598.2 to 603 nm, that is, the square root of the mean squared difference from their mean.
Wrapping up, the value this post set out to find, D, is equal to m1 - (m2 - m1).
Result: 6.4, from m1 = 5.23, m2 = 4.0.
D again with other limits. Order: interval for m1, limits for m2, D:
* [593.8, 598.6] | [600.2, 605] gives 3.0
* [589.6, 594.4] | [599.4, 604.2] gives 6.1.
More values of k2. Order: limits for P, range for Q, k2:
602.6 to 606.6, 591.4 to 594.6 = 0.99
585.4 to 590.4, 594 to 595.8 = 1.01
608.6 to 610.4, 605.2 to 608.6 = 1.00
